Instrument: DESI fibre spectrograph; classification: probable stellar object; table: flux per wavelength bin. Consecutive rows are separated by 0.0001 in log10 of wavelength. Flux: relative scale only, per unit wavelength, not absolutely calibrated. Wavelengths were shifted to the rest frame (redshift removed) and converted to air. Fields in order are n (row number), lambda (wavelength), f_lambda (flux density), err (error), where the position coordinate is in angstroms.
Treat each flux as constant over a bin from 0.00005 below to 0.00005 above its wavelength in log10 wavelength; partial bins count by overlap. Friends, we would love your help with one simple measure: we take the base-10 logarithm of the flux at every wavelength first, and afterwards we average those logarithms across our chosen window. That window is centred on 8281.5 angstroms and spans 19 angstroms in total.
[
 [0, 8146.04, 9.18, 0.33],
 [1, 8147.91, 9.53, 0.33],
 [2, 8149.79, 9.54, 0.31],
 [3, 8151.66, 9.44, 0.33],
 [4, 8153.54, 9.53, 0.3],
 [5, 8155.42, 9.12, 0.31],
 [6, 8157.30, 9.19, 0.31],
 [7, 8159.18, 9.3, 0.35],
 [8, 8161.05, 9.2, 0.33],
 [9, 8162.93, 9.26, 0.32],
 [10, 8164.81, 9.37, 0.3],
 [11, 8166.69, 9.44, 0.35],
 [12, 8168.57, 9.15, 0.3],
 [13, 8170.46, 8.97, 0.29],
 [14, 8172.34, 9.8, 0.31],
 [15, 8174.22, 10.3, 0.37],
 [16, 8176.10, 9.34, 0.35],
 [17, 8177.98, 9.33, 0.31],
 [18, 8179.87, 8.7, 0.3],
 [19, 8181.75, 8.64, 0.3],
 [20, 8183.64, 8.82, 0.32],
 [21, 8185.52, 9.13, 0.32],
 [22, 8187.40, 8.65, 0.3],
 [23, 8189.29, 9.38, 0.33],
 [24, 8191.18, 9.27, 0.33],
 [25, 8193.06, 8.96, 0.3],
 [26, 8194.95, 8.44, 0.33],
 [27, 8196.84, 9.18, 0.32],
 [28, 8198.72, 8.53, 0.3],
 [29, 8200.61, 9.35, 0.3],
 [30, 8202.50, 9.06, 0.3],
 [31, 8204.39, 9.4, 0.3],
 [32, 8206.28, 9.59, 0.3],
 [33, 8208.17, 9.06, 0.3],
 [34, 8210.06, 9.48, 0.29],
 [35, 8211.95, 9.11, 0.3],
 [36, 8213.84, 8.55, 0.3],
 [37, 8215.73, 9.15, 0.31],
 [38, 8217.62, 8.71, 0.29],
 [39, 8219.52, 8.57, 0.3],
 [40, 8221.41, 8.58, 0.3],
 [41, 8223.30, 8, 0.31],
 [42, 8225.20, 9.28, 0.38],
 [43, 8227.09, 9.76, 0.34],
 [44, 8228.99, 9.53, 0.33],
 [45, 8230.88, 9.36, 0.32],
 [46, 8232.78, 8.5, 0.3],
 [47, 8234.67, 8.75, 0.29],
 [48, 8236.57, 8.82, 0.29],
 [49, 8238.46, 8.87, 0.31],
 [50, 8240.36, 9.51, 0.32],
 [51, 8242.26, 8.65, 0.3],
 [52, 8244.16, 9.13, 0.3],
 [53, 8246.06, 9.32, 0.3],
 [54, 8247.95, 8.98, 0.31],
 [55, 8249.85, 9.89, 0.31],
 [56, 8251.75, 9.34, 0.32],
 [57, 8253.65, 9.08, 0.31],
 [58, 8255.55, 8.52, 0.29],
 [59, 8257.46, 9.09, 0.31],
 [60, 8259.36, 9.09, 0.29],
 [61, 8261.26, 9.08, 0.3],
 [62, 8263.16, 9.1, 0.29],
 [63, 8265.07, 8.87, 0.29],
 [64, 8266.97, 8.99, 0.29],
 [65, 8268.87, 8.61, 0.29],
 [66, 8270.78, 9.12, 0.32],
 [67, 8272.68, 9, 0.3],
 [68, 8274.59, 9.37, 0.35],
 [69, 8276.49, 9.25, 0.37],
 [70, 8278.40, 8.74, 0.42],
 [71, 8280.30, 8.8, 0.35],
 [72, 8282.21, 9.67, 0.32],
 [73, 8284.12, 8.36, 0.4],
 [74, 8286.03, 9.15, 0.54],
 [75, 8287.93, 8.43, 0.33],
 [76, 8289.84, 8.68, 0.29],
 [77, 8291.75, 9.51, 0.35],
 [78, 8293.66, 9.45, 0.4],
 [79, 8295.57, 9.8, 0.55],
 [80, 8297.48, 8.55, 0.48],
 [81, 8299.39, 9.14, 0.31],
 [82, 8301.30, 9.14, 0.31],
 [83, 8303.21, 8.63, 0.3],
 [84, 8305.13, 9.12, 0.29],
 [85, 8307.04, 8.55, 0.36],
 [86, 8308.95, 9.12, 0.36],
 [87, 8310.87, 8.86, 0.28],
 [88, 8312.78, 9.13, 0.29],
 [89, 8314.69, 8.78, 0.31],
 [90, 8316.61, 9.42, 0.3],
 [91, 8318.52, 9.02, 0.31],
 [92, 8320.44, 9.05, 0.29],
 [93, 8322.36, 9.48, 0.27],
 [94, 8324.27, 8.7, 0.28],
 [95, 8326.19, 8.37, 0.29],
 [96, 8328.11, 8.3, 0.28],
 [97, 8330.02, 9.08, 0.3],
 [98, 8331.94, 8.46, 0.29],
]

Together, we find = 0.951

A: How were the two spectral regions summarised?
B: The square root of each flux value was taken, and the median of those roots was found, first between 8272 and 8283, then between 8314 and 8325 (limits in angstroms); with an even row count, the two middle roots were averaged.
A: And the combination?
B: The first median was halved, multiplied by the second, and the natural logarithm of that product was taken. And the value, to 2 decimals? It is 1.51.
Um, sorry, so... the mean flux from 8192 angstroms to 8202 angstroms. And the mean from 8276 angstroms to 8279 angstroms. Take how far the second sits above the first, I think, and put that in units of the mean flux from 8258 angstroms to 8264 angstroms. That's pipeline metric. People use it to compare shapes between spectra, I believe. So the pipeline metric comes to 0.01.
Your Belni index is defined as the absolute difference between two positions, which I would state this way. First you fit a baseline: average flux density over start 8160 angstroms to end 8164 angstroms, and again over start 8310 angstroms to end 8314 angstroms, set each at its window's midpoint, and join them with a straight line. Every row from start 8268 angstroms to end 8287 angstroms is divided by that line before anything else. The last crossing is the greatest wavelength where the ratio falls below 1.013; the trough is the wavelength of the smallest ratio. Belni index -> 1.9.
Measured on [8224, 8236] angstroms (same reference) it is 1.9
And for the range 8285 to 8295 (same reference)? 1.9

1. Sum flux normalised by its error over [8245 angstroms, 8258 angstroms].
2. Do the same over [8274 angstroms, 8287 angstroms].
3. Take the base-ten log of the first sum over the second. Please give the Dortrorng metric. 0.10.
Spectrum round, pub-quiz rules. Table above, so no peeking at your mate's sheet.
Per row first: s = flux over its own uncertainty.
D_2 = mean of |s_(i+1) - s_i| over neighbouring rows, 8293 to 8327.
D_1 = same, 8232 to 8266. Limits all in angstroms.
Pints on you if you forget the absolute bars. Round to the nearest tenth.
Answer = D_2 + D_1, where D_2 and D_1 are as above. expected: 4.6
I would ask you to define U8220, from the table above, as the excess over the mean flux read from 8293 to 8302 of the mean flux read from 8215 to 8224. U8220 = -0.61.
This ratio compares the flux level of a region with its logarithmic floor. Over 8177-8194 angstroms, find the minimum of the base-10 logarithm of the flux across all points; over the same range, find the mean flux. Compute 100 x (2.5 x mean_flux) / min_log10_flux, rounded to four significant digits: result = 2399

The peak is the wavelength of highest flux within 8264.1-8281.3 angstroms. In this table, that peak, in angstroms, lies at 8274.59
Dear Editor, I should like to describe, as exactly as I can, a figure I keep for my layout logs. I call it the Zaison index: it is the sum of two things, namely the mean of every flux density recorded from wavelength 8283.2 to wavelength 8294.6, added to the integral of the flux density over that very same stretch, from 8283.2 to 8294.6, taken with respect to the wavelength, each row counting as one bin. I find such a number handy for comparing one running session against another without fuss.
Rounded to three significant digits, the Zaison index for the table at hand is 111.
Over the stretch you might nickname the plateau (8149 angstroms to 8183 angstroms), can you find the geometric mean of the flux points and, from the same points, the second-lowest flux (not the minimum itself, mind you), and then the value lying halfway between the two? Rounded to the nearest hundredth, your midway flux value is 9.00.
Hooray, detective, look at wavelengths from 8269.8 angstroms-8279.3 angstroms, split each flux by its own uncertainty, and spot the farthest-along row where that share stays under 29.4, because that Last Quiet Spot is 8278.40 angstroms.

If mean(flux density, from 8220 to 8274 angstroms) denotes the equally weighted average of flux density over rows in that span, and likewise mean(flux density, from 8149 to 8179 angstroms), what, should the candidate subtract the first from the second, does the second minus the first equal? 0.36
